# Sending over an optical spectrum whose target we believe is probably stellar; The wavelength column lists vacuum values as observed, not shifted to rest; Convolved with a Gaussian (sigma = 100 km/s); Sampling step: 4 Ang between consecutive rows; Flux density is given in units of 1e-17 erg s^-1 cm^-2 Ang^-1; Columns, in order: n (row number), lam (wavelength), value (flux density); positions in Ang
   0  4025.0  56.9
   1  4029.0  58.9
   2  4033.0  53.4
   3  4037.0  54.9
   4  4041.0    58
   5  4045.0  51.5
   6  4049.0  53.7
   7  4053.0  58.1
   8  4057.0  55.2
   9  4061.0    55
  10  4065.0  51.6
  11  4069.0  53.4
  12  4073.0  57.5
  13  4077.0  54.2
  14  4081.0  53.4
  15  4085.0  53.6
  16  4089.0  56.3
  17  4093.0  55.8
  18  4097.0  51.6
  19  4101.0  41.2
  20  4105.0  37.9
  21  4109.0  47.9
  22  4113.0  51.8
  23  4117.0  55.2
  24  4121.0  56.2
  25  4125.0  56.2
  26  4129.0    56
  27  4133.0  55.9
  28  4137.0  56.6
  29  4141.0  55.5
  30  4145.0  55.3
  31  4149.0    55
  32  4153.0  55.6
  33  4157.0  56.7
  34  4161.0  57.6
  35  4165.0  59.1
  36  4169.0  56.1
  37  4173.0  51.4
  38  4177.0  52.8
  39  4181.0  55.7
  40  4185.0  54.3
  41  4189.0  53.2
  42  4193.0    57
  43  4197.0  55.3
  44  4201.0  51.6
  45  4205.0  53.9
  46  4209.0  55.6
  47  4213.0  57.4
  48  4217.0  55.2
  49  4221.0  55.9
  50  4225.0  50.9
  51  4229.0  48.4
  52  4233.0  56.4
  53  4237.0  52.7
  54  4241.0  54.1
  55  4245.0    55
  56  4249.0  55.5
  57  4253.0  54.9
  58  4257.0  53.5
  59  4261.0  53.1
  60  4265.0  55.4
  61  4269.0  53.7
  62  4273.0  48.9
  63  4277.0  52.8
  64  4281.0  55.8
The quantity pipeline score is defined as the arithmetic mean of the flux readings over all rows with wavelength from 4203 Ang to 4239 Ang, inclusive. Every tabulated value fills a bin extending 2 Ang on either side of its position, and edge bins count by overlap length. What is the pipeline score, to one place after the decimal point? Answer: 54.0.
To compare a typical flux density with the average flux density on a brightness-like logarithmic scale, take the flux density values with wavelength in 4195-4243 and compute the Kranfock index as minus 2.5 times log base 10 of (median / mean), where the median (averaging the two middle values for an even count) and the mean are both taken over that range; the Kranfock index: -0.014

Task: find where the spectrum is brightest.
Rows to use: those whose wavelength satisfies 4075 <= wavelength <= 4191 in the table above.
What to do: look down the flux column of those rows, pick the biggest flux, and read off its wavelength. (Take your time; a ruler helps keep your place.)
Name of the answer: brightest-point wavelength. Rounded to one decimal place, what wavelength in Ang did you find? 4165.0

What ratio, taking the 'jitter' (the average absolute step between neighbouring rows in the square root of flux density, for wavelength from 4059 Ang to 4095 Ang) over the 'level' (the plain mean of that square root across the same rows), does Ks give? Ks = 0.019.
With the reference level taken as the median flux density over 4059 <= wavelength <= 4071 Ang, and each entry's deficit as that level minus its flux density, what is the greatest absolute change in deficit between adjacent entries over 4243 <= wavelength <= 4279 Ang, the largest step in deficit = 4.8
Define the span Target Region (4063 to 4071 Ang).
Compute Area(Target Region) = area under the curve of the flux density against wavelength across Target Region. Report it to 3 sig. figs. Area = 420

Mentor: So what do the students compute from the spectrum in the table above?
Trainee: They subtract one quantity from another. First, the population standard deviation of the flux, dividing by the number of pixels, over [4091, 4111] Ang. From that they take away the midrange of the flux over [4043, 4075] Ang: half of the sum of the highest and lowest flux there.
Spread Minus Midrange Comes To -48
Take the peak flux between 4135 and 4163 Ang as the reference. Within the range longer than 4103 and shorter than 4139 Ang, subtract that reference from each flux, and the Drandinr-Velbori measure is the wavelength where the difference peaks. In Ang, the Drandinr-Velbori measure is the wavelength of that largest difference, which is 4137.0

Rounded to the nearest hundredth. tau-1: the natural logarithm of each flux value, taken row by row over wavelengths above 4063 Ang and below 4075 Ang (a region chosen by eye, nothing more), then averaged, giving 3.99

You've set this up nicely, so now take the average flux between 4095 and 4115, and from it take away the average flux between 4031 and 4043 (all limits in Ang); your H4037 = -9.4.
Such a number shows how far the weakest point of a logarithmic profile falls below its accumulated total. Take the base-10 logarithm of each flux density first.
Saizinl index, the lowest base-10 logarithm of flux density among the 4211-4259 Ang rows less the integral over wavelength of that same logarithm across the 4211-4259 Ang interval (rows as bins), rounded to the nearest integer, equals -82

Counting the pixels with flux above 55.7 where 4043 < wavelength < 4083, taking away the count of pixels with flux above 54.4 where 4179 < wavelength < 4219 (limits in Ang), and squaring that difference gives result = 16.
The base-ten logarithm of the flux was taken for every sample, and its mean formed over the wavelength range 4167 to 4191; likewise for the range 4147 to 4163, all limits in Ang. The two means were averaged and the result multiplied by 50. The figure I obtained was 87.0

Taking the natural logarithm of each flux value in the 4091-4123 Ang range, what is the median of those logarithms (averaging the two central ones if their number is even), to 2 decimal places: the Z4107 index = 3.95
